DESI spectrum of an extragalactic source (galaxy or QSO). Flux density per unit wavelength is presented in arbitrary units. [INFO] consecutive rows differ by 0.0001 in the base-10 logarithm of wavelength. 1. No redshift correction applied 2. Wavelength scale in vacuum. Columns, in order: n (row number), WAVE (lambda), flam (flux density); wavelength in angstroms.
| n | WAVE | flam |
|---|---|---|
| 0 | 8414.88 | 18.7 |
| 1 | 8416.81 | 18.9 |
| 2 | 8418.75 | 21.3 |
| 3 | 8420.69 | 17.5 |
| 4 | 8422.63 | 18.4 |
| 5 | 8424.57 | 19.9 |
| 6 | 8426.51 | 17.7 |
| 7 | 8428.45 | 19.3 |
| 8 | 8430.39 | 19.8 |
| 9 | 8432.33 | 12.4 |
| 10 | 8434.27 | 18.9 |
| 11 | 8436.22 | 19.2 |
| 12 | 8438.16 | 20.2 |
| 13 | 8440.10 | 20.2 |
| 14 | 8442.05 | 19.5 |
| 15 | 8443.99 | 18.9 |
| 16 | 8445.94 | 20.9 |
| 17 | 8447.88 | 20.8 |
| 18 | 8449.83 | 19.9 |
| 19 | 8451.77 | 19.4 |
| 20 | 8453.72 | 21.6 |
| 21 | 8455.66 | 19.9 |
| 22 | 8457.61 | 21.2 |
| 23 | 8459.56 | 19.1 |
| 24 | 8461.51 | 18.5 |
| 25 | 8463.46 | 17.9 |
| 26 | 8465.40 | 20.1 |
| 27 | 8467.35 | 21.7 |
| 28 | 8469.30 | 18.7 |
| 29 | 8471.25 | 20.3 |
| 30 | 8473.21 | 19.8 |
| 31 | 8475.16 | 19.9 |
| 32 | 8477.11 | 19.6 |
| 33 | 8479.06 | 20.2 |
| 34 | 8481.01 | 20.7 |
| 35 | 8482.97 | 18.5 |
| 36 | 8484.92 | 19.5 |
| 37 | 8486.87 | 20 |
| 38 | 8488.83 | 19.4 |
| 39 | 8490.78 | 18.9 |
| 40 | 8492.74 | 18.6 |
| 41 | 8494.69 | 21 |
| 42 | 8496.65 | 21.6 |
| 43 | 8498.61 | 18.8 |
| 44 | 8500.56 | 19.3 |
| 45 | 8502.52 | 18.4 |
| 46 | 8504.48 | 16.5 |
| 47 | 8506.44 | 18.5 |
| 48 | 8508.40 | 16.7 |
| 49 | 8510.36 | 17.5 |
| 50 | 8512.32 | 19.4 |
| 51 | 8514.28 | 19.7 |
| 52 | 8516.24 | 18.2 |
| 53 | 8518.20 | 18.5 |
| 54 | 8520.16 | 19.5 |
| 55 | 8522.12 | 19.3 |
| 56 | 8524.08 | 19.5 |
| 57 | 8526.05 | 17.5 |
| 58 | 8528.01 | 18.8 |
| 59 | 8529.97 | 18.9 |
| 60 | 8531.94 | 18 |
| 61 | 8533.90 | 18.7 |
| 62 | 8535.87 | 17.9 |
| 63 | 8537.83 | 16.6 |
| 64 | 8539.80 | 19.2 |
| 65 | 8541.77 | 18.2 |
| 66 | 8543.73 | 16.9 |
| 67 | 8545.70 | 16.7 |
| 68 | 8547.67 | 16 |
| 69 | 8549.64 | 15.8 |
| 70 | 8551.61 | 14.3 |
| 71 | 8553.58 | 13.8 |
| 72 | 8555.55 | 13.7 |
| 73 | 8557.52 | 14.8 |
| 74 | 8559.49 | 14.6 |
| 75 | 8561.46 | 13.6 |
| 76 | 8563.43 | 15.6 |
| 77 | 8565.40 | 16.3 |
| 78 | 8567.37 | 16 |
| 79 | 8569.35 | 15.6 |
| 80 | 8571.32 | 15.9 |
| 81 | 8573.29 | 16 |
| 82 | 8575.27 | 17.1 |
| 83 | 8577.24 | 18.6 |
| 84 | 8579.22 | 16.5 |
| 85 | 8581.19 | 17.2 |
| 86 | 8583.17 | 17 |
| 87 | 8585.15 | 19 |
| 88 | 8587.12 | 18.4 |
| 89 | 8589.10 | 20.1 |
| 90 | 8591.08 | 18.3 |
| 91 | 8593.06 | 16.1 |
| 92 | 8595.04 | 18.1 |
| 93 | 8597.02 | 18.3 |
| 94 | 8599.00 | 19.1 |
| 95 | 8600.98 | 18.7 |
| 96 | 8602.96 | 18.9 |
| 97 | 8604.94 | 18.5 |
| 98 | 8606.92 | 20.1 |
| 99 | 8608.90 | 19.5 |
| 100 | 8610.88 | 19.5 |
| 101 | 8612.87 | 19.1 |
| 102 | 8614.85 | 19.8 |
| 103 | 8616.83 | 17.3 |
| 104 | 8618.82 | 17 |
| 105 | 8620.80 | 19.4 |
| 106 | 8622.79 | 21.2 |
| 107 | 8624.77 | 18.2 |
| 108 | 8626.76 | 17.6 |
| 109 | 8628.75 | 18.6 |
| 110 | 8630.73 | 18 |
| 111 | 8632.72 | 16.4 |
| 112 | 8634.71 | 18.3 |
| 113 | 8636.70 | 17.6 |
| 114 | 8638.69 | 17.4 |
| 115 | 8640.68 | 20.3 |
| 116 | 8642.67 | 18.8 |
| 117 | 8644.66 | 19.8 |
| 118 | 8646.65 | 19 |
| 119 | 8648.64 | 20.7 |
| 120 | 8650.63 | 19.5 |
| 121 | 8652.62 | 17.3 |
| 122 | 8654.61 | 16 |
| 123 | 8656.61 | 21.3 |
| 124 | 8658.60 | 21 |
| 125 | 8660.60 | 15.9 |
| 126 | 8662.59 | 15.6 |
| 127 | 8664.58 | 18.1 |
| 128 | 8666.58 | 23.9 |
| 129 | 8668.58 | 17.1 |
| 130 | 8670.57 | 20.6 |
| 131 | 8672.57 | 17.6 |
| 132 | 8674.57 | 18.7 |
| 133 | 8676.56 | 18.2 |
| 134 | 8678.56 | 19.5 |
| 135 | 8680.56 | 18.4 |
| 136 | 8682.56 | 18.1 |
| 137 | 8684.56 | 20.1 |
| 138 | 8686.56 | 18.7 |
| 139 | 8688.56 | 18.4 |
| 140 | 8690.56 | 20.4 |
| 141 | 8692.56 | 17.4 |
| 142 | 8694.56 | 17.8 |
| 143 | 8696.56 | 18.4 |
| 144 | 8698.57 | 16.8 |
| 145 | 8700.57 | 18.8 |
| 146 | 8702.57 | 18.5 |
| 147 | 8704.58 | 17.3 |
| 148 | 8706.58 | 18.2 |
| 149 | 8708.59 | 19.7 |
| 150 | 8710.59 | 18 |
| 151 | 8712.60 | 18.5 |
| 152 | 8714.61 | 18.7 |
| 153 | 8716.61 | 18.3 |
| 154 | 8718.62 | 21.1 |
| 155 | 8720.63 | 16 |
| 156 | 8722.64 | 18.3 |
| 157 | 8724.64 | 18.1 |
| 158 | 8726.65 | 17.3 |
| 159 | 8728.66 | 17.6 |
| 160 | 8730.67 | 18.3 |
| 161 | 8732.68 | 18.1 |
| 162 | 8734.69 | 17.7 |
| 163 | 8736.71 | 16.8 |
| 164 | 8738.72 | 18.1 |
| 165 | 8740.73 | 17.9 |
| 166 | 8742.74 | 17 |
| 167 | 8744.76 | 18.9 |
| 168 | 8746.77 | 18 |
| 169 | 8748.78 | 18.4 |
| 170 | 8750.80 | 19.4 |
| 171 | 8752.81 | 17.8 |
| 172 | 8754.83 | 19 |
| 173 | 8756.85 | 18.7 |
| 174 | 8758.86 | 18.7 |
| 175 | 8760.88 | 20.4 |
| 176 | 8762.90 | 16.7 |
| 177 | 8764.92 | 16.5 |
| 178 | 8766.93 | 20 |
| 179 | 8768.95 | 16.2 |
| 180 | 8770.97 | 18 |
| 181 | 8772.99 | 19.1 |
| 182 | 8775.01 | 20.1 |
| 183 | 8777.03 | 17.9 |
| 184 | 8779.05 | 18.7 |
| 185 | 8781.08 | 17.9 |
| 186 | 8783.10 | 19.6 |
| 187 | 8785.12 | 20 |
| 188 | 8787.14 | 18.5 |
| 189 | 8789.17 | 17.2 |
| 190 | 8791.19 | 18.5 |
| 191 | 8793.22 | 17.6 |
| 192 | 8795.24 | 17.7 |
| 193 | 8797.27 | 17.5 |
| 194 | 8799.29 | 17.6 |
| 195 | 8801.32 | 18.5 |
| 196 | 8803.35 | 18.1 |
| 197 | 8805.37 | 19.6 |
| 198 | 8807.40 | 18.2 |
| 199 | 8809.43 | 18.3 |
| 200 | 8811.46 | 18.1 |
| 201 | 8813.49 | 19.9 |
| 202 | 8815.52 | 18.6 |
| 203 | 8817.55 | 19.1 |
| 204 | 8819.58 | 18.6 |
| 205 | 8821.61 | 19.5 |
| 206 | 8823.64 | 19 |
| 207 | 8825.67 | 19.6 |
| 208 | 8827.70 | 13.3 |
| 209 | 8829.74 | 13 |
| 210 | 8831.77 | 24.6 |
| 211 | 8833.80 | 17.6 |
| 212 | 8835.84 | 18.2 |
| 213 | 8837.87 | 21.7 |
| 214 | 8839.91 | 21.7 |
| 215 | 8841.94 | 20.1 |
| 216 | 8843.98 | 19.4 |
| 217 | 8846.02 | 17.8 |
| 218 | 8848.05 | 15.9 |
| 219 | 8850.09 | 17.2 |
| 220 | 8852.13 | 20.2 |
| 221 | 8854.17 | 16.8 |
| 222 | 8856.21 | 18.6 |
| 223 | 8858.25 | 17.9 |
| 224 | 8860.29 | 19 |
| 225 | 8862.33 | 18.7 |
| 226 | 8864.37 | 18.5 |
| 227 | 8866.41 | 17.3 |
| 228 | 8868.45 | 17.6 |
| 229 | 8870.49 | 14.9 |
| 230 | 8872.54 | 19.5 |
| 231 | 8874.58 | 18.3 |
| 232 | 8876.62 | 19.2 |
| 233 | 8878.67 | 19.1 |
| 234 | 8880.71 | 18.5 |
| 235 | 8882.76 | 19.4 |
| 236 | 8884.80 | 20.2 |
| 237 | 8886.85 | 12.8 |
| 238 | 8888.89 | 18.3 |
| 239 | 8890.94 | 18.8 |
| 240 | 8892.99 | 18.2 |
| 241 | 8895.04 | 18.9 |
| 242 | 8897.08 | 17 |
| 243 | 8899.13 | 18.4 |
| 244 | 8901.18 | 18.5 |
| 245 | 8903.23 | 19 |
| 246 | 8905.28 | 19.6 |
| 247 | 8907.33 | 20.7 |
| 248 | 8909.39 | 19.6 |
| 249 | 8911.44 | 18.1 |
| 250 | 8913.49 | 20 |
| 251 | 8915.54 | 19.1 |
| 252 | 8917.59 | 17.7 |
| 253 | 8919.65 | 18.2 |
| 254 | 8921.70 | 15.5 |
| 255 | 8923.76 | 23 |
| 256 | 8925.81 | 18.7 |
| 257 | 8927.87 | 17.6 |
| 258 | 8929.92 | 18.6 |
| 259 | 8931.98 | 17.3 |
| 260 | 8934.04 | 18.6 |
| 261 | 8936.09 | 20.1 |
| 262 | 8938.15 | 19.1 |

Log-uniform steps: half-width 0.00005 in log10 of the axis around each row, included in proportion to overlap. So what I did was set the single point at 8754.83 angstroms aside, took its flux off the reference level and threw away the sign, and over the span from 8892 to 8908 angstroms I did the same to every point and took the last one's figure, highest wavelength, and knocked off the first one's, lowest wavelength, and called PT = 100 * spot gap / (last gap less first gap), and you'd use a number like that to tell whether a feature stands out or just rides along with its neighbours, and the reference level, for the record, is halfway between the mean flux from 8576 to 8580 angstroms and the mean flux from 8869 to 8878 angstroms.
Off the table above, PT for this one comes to 49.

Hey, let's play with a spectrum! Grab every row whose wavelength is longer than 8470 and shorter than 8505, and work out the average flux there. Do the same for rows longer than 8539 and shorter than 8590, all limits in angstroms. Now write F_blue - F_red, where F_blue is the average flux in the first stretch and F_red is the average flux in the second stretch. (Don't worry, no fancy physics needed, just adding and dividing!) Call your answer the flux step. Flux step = 3.1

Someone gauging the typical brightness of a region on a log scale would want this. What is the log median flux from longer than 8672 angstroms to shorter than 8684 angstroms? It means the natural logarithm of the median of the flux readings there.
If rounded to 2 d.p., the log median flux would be 2.91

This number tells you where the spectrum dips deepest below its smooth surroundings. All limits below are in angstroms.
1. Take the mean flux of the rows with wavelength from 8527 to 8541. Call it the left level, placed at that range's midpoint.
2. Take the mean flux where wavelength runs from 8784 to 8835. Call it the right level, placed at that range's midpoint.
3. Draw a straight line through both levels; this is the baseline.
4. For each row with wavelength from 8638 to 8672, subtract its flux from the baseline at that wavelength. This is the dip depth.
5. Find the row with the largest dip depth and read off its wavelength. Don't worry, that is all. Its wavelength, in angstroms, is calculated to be 8662.59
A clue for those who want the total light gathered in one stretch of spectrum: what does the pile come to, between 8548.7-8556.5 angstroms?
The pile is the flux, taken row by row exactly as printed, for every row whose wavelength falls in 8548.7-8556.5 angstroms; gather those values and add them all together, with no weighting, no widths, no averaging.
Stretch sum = 58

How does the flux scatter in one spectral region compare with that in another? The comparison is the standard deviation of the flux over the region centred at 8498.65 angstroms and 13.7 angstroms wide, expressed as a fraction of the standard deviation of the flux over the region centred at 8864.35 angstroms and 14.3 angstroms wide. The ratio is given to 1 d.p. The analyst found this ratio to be 1.2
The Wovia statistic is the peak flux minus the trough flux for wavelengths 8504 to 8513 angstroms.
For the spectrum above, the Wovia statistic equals 2.9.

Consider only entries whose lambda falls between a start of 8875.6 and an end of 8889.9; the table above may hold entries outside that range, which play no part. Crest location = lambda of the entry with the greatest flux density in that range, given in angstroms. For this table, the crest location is 8884.80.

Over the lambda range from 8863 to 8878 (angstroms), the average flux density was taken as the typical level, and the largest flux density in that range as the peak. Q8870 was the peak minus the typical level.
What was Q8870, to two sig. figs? 1.6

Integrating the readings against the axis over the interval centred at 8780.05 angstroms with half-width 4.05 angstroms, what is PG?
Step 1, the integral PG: 150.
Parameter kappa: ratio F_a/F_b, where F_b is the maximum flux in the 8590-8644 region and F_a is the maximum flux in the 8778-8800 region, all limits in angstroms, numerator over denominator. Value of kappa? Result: 0.943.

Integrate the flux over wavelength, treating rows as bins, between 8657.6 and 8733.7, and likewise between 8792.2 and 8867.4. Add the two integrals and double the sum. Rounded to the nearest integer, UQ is 5586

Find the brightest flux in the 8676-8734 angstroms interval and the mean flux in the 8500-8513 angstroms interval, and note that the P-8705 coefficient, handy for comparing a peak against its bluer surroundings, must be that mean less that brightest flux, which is -3.1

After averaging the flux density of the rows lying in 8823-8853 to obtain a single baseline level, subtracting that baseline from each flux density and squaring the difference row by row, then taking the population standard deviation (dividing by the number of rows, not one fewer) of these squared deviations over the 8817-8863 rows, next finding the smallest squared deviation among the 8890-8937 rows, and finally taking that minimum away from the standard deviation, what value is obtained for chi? 10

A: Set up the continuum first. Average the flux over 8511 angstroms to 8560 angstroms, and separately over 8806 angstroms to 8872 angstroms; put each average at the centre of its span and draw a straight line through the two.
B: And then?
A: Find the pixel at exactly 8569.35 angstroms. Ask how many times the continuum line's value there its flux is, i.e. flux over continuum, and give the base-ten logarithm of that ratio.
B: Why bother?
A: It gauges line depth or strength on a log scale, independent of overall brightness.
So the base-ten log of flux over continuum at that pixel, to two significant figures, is -0.050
